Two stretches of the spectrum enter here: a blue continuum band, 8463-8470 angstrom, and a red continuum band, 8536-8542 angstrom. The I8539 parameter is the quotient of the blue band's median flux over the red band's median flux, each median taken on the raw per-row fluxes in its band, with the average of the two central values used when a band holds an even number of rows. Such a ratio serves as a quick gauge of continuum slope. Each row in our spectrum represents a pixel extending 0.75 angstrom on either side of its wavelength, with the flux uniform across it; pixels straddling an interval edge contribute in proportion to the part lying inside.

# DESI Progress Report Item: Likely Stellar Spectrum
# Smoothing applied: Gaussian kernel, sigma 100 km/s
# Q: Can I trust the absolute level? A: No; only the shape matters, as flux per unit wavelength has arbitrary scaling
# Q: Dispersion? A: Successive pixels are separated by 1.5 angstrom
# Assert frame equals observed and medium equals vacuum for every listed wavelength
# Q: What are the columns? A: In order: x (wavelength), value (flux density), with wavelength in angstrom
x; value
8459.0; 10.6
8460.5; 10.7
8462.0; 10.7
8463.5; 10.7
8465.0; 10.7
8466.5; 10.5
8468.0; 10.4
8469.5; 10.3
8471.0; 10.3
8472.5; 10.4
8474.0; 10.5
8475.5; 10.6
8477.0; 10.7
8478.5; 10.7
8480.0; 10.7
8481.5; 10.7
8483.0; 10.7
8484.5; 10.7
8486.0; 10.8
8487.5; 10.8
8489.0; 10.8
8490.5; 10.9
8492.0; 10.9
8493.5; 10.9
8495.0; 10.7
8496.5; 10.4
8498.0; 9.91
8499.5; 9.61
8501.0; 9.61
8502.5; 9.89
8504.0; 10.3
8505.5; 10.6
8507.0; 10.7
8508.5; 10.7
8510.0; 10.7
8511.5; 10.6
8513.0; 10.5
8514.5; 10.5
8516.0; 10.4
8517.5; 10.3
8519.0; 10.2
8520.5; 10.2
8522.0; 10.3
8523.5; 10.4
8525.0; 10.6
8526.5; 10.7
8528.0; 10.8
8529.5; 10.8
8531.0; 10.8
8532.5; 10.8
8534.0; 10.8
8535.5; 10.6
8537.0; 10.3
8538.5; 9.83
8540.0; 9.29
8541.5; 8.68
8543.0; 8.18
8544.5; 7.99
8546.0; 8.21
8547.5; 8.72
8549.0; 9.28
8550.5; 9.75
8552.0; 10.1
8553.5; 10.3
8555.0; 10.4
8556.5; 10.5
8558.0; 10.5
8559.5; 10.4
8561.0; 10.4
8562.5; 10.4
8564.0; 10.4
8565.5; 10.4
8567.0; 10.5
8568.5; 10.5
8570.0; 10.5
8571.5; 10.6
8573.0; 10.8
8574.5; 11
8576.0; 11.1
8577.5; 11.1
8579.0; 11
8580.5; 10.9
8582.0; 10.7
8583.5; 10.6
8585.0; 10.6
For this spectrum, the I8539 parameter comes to 1.10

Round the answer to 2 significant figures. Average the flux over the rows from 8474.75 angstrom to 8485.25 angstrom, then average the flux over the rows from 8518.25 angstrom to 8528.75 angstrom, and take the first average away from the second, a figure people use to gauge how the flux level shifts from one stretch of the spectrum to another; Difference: -0.23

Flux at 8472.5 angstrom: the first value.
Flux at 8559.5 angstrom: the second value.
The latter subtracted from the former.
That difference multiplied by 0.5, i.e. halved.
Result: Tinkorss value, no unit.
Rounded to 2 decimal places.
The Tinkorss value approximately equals 0.00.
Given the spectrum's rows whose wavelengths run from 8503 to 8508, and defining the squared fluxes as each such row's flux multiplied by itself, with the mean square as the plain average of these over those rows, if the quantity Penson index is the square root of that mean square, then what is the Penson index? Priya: 10.5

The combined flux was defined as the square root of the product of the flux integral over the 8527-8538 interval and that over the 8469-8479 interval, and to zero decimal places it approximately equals 111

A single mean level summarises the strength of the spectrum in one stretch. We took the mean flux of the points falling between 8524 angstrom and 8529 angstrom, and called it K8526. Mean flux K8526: 10.7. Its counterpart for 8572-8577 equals 11.0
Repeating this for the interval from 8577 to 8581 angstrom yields 11.0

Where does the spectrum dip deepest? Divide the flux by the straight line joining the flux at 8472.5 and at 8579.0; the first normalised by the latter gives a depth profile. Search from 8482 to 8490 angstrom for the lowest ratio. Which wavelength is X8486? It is 8484.5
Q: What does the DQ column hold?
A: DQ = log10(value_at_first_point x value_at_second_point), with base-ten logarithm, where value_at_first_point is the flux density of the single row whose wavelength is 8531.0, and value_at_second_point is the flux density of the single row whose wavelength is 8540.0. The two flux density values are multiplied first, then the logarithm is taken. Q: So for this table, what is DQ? 2.00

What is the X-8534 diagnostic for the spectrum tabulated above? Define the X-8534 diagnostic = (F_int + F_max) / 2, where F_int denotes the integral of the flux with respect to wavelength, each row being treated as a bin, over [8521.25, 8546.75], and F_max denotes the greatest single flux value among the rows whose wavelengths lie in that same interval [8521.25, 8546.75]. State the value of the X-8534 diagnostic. 132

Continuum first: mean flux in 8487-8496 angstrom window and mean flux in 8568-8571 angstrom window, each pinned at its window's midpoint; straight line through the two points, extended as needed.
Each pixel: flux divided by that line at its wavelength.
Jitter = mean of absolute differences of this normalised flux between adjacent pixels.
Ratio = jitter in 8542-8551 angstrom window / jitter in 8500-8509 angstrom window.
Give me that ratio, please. 1.8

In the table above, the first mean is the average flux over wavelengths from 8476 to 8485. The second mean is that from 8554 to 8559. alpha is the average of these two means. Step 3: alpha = 10.6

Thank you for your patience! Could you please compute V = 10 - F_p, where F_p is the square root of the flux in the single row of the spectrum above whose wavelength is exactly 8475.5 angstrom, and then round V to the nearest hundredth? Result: 6.74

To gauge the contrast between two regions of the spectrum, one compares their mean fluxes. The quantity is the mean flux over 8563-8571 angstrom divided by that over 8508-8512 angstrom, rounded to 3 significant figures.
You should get 0.981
